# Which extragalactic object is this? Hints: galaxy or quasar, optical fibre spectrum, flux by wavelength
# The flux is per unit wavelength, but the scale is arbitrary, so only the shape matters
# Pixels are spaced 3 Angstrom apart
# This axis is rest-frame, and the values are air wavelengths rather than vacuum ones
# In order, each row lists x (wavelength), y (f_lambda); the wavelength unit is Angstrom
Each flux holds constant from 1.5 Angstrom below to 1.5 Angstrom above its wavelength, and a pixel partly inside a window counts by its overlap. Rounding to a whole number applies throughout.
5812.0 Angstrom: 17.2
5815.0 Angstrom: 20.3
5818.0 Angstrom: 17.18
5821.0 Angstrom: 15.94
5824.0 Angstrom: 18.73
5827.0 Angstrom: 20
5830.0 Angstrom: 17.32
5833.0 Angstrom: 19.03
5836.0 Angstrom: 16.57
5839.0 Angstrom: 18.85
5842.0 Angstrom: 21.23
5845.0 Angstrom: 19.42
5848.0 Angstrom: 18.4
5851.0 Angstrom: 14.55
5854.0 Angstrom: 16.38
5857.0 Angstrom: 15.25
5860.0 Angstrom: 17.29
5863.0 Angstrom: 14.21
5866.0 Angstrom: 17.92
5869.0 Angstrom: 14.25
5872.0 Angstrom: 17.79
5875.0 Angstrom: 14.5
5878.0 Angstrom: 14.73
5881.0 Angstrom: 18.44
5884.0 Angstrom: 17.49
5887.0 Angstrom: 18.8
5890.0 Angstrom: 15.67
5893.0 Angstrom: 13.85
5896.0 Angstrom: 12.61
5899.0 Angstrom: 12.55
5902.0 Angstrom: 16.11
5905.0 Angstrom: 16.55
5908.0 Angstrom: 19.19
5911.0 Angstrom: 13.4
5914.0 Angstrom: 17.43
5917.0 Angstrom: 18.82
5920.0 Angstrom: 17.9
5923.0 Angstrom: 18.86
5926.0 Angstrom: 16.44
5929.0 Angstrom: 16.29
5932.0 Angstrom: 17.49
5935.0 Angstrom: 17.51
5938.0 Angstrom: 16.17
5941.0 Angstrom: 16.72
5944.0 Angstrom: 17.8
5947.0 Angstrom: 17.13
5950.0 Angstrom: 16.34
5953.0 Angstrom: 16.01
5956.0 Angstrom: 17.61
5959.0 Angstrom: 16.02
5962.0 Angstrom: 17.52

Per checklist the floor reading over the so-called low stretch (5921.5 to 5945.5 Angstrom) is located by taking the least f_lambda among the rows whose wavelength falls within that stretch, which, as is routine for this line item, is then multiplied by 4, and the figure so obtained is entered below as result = 65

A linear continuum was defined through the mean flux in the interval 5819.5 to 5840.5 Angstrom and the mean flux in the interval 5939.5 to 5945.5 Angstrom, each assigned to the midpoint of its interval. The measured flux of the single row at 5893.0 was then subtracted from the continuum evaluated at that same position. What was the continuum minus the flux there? 3.8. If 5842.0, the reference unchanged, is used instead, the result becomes -3.3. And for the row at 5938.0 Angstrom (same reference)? 1.1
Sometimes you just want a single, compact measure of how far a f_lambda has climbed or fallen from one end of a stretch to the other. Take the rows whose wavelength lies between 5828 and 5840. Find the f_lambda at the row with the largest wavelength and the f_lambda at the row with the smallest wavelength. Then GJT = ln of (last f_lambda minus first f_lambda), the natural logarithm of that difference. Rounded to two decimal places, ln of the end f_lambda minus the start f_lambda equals 0.43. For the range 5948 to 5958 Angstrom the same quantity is 0.24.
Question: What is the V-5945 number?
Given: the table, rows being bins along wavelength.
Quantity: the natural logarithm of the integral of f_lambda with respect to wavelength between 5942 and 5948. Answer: 4.65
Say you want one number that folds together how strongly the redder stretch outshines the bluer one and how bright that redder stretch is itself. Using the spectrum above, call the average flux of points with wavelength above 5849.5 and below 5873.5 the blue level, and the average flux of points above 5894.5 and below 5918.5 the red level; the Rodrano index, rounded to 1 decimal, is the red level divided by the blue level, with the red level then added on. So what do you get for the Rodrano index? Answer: 16.8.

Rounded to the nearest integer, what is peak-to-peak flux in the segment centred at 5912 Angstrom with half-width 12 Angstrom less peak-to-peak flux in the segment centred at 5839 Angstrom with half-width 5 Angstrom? 1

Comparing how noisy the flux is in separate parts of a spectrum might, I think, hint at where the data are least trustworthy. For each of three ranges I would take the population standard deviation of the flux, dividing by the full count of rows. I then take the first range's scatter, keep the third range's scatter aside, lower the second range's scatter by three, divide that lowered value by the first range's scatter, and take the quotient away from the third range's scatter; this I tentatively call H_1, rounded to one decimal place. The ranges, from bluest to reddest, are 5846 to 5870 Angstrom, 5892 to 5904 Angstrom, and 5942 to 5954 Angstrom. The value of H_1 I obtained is 1.7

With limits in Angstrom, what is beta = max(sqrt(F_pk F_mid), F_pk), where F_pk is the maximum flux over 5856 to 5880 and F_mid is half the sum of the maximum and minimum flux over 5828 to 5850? 18.4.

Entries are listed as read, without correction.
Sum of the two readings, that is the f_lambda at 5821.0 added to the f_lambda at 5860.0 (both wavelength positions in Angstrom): 33.2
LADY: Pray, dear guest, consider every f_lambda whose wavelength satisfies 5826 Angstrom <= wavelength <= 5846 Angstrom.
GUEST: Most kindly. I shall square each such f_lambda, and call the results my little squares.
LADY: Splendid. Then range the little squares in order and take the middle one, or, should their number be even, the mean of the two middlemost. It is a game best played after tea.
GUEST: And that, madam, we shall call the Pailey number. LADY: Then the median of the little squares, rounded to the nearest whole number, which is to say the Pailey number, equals 362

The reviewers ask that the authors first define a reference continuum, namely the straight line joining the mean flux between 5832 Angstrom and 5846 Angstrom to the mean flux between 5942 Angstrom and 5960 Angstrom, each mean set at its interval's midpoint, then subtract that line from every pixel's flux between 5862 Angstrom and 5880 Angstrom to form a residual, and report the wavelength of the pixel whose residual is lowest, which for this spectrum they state 5863.0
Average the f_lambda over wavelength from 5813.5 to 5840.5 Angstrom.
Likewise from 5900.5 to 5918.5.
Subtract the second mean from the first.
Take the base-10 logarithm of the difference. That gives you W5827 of 0.11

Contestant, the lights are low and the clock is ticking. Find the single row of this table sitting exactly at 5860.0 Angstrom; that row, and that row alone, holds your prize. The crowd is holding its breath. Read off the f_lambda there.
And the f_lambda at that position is 17.29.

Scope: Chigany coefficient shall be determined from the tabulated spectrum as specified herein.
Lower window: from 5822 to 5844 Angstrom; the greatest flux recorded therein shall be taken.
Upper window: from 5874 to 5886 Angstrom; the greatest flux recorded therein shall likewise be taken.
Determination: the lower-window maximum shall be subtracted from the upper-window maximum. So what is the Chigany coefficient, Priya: -2.8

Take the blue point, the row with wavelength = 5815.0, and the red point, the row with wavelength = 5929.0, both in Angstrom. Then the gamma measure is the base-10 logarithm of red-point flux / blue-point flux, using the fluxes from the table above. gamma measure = -0.10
